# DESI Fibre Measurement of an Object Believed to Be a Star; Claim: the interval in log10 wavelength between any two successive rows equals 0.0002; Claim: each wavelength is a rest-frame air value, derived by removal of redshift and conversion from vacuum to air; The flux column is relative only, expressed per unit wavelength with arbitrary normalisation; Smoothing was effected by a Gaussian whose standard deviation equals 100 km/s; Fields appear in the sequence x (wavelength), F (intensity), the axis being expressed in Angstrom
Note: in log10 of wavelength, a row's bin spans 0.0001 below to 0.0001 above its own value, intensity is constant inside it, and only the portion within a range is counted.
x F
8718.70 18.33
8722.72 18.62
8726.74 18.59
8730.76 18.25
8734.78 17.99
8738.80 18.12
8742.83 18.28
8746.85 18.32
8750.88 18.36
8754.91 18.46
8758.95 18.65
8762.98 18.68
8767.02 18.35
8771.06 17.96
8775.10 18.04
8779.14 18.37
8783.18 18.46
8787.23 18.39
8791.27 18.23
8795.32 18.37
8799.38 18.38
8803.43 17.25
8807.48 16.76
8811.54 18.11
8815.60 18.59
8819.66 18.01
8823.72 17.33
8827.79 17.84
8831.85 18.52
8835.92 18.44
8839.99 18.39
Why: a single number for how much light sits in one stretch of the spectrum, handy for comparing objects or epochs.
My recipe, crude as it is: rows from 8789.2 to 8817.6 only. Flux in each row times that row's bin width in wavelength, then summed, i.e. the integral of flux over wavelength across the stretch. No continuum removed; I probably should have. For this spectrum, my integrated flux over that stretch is 510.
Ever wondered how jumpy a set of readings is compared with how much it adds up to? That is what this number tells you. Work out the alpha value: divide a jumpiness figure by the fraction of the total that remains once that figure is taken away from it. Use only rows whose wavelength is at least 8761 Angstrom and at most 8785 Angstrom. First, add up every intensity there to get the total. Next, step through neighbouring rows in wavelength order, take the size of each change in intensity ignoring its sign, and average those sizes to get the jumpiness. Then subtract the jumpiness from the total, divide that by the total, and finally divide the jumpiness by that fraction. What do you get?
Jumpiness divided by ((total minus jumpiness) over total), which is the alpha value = 0.24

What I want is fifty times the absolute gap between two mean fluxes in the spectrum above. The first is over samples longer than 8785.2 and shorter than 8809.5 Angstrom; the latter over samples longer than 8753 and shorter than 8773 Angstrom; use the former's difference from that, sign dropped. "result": 26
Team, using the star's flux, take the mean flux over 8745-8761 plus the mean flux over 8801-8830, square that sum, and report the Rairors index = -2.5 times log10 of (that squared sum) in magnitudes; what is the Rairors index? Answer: -7.79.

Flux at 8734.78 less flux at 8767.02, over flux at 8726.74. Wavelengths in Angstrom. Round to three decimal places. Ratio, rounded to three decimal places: -0.019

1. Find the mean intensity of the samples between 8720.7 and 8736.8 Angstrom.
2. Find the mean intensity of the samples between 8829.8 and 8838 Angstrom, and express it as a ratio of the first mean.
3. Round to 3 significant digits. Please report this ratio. 1.01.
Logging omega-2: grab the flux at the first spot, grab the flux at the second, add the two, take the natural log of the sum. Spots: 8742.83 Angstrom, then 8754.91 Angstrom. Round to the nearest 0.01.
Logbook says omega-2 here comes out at 3.60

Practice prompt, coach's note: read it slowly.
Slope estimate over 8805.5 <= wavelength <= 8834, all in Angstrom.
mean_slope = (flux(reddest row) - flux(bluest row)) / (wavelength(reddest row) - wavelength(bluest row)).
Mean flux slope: 0.07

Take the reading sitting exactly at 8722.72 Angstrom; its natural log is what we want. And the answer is 2.92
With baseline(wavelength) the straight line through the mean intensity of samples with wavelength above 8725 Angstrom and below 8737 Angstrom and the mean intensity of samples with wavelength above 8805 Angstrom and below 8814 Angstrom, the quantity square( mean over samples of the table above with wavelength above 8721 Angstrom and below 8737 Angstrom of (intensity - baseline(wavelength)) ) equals 0.00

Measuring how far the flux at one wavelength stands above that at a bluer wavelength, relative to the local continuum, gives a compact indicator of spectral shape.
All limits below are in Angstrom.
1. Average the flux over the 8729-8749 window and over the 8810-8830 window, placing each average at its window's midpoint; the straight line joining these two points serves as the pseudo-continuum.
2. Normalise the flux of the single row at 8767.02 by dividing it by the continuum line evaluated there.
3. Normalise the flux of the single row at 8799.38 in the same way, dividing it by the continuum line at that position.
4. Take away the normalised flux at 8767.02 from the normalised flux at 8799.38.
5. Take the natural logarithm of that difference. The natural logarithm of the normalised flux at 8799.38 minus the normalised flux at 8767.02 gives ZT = -5.0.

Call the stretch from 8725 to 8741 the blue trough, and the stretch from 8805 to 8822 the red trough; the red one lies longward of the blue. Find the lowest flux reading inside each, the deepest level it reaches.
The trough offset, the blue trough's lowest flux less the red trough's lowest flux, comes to 1.2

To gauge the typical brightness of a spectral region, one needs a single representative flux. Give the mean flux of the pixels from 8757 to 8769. 18.6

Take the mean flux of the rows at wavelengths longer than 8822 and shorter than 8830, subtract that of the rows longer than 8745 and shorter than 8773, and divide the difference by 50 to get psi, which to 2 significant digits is -0.016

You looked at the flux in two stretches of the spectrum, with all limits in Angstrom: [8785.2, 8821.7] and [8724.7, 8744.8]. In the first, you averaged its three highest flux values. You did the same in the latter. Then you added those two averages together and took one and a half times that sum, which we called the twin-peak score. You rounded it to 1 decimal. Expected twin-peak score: 55.2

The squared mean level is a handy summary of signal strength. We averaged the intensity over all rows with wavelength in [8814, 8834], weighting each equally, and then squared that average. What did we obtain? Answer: 326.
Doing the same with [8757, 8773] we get 339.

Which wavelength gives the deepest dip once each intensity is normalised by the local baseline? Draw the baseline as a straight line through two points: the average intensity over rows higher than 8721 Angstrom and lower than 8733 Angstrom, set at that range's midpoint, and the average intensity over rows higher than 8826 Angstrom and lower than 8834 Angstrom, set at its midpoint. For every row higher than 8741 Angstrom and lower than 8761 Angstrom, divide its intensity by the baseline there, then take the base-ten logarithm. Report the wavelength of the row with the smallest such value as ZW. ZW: 8742.83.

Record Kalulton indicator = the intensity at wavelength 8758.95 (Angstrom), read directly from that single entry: 18.65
